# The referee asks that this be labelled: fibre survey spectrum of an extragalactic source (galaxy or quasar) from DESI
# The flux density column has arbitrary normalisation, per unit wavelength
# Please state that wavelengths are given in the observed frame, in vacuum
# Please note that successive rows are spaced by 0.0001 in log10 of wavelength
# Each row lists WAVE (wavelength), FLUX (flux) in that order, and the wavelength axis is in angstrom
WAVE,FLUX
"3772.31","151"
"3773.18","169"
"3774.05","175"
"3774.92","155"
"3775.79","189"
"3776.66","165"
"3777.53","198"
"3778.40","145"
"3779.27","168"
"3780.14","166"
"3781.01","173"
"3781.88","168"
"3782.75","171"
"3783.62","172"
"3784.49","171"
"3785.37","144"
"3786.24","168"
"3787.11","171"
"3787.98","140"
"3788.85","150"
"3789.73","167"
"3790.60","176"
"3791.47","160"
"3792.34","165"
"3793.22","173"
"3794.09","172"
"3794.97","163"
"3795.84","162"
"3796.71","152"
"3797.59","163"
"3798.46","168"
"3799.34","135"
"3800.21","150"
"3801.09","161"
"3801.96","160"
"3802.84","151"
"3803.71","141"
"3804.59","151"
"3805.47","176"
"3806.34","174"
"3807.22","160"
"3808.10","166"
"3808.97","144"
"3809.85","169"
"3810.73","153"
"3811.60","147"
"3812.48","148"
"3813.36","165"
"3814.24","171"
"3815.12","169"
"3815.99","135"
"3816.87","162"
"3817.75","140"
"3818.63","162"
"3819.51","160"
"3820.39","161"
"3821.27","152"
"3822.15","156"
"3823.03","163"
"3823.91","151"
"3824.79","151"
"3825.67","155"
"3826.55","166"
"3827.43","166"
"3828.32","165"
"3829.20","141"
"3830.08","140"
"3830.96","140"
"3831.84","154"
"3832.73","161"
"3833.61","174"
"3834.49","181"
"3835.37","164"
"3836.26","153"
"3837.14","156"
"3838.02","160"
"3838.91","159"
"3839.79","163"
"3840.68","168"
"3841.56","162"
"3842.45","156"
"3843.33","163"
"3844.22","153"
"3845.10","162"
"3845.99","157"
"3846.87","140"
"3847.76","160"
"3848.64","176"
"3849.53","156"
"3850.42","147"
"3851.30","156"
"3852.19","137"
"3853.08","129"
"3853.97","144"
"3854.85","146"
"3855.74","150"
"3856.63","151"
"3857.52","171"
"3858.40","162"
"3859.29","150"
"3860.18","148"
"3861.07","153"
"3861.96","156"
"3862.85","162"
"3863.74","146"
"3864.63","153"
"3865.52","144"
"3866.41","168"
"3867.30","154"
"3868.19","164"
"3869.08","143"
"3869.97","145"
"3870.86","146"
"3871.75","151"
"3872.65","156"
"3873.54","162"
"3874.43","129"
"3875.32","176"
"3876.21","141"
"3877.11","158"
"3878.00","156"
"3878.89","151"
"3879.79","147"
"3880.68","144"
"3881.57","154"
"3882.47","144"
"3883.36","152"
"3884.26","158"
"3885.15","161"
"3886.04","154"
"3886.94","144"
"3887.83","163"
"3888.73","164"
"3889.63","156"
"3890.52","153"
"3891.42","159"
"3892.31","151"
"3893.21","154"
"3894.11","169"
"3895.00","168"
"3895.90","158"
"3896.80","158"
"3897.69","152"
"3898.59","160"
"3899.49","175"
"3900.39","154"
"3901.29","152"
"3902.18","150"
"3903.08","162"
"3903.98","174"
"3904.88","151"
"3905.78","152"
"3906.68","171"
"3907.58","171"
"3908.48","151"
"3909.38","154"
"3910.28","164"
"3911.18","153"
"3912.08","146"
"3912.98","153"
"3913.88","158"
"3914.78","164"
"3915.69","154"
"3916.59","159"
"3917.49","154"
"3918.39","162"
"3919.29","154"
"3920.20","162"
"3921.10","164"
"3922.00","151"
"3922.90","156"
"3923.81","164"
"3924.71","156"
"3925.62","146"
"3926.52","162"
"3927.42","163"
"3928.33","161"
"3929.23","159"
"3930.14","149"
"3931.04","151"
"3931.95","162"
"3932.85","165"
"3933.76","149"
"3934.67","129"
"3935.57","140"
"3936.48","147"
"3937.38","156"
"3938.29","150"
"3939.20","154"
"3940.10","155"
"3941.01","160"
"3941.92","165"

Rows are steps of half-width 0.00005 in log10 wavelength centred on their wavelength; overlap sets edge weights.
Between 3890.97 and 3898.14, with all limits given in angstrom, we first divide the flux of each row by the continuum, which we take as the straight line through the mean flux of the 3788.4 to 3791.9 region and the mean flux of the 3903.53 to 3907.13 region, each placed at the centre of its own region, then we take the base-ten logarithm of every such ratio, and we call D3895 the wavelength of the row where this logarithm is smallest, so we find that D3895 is 3892.31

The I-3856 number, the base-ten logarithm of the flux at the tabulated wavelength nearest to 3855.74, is 2.176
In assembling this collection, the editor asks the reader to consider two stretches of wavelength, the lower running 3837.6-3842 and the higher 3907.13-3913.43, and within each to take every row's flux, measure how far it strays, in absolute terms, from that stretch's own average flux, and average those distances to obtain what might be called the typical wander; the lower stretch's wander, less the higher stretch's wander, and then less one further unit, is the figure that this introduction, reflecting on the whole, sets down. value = -5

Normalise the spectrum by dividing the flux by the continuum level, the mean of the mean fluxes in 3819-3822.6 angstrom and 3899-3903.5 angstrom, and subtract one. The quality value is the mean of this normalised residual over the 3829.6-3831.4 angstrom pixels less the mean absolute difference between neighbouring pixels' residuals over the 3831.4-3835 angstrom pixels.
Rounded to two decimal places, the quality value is -0.17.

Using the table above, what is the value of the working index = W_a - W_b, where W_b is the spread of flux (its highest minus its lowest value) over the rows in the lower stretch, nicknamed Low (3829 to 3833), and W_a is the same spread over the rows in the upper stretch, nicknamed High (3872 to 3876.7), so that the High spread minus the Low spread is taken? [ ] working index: 26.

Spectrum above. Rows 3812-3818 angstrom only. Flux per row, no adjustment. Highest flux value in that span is 171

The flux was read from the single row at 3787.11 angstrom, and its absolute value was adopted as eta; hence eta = 171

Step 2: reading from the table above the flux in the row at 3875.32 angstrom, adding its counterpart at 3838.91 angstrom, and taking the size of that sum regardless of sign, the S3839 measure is 335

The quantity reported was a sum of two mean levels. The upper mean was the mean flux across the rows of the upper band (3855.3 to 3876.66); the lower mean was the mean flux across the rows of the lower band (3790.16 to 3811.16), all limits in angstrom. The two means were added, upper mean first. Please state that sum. 314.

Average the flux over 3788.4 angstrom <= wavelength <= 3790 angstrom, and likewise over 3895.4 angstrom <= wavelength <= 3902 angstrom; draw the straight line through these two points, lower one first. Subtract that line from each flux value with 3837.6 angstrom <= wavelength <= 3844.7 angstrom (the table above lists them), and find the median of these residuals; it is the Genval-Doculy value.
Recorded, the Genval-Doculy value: 3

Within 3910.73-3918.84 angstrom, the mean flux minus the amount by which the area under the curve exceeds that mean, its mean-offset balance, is -953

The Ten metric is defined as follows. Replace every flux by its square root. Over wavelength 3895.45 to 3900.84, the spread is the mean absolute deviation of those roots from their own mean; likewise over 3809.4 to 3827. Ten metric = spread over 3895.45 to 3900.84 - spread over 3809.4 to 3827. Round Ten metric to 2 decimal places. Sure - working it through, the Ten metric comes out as -0.11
